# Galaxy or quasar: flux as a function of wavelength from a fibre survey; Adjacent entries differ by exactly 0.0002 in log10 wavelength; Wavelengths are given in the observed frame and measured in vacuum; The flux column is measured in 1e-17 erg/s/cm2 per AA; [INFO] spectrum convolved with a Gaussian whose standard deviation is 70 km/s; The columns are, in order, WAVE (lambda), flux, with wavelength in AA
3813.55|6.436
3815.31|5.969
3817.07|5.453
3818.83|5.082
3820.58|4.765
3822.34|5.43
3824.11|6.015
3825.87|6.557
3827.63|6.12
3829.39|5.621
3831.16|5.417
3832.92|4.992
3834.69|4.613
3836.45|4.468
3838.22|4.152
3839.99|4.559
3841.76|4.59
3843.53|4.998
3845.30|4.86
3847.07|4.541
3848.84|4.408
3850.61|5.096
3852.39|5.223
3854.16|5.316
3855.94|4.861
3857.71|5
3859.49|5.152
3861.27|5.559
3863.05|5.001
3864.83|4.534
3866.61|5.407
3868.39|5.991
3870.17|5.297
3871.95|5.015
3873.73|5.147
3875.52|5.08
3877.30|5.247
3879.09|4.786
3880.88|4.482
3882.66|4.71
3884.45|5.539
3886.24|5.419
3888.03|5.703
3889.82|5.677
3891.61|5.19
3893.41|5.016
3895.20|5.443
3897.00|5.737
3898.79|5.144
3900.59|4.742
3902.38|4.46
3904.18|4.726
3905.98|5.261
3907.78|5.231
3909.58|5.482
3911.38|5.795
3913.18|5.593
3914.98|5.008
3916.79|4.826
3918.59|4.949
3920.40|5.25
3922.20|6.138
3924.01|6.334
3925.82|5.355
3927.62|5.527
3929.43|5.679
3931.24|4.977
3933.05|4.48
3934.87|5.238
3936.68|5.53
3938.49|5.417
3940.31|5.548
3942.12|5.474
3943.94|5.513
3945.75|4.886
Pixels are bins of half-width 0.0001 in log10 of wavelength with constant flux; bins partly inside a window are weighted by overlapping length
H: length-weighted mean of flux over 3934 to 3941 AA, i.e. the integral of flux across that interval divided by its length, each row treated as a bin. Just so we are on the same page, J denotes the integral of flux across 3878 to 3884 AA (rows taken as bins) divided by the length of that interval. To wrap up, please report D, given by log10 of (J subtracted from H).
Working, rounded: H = 5.4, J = 4.7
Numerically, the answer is -0.16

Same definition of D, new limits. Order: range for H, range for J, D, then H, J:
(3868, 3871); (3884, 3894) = -0.77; 5.6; 5.4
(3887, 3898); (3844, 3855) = -0.26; 5.5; 4.9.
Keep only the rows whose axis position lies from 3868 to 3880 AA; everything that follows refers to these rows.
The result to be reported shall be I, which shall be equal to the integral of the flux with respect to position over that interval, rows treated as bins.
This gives 62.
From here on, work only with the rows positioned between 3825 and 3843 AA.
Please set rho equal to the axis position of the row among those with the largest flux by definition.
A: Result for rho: 3825.87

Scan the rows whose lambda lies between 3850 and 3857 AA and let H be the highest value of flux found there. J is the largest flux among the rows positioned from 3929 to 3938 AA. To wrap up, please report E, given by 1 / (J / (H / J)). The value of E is 0.165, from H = 5.316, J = 5.679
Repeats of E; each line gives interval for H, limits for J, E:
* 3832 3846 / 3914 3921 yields 0.181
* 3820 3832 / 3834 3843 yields 0.308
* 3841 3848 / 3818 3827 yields 0.116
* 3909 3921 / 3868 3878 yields 0.161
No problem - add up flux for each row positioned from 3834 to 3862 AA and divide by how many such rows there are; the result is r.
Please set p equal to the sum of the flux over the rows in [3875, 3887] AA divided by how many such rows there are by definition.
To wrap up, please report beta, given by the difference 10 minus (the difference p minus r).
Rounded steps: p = 5.04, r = 4.8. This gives 9.8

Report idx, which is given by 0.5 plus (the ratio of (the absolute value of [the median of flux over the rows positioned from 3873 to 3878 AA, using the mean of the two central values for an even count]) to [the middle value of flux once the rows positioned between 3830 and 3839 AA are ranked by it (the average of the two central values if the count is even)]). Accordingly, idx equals 1.62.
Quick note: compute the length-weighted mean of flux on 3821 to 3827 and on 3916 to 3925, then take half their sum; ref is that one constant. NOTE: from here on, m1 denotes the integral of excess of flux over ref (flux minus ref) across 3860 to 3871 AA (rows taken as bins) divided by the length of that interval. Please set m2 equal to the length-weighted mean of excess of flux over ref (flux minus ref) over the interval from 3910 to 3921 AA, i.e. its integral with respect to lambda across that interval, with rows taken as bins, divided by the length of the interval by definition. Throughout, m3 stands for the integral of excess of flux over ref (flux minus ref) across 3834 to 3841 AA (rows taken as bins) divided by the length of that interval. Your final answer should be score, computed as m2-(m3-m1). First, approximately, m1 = -0.41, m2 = -0.46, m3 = -1.3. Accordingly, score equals 0.4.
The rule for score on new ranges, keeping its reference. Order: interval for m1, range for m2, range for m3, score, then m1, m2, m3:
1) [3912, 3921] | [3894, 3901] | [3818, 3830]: -0.9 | -0.56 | -0.41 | 0.0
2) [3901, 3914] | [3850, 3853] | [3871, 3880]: -0.4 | -0.50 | -0.55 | -0.6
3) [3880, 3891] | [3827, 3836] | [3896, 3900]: -0.6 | -0.45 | -0.42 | -0.3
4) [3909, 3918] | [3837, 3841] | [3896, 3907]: -1.0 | -0.38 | -1.33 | -0.7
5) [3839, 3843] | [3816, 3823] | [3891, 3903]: -1.0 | -1.10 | -0.51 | -0.6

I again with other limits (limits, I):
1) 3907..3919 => 63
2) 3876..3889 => 67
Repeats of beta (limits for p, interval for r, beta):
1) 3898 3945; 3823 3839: 10.0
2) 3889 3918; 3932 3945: 10.1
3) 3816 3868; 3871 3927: 10.1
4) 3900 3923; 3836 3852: 9.4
